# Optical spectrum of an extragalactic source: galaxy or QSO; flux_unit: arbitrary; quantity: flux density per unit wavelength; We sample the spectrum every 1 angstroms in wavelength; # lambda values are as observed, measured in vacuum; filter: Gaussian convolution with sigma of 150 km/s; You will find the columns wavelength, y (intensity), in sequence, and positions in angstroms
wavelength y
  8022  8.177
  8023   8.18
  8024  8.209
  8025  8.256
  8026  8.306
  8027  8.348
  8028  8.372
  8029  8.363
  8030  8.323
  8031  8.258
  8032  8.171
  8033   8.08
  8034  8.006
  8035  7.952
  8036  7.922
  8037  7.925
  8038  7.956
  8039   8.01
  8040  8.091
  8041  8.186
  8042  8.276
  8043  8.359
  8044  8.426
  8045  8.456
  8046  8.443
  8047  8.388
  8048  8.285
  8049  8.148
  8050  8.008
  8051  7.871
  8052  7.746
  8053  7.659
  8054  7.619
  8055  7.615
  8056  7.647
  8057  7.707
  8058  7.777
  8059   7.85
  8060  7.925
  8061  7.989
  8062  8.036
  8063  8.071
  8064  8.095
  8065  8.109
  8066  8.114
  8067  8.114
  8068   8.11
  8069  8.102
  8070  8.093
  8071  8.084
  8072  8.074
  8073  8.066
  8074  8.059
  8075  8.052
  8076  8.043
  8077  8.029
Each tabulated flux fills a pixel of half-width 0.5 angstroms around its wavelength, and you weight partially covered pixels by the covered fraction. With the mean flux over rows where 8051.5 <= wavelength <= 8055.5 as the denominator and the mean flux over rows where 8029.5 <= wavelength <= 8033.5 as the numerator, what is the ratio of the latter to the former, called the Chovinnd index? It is 1.07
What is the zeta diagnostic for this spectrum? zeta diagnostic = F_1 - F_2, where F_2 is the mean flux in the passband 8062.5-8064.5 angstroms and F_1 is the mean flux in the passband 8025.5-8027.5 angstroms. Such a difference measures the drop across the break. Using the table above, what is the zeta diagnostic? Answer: 0.24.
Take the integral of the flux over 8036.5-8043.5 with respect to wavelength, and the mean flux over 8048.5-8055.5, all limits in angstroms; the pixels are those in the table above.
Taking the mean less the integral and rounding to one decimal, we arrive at -49.0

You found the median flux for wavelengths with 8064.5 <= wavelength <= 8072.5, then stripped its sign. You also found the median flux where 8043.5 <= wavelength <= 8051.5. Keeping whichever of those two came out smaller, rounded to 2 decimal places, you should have 8.11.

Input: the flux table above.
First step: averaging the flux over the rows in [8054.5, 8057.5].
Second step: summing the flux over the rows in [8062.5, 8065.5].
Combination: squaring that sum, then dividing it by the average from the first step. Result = 77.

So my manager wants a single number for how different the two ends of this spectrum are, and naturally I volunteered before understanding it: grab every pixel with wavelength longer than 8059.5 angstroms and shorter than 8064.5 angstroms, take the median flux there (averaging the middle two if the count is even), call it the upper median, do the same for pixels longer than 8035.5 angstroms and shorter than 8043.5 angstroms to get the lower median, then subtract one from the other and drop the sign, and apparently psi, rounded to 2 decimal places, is 0.01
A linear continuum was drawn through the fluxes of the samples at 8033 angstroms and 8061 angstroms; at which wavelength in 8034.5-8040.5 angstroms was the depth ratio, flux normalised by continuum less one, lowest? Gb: 8036 angstroms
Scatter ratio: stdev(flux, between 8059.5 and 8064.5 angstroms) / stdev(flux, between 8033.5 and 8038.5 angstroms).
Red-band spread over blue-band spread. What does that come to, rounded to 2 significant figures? 2.0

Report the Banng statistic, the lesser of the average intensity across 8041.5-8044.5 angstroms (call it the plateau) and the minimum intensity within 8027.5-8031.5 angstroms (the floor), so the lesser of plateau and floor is 8.26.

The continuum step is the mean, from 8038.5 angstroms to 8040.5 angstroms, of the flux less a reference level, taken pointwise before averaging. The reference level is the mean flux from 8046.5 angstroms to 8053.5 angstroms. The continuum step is 0.0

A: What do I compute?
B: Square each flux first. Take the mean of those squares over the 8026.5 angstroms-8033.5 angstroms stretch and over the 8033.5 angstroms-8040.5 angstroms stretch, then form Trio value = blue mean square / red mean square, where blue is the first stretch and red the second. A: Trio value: 1.07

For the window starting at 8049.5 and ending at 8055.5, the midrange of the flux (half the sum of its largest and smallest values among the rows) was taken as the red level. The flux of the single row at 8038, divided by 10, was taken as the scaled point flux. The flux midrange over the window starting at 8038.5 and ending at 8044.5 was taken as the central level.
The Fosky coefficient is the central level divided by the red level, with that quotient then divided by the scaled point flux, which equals 1.32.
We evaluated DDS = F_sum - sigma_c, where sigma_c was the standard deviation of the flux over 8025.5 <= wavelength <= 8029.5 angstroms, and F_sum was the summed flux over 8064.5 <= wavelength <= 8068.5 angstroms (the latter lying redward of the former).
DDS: 32.4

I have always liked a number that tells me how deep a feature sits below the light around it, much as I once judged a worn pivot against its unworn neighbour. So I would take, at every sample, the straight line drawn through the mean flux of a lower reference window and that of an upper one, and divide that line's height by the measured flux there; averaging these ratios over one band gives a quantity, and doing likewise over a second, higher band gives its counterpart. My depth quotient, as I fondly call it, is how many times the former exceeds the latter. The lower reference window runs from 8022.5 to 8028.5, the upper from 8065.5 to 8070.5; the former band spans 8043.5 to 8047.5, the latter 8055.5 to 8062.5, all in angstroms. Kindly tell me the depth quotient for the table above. 0.94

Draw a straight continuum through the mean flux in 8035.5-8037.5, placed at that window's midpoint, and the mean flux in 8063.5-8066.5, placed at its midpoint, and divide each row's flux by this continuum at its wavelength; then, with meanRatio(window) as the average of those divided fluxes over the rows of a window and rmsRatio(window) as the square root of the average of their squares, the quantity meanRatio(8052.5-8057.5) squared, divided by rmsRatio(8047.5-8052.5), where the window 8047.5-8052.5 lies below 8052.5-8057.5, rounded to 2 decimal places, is 0.90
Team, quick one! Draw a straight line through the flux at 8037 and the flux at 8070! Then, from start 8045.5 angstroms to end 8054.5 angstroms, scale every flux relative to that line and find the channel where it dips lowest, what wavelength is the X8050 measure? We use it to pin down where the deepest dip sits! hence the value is 8054 angstroms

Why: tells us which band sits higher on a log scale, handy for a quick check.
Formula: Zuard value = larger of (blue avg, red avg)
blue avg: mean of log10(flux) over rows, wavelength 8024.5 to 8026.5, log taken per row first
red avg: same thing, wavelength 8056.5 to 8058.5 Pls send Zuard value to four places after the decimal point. 0.9181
